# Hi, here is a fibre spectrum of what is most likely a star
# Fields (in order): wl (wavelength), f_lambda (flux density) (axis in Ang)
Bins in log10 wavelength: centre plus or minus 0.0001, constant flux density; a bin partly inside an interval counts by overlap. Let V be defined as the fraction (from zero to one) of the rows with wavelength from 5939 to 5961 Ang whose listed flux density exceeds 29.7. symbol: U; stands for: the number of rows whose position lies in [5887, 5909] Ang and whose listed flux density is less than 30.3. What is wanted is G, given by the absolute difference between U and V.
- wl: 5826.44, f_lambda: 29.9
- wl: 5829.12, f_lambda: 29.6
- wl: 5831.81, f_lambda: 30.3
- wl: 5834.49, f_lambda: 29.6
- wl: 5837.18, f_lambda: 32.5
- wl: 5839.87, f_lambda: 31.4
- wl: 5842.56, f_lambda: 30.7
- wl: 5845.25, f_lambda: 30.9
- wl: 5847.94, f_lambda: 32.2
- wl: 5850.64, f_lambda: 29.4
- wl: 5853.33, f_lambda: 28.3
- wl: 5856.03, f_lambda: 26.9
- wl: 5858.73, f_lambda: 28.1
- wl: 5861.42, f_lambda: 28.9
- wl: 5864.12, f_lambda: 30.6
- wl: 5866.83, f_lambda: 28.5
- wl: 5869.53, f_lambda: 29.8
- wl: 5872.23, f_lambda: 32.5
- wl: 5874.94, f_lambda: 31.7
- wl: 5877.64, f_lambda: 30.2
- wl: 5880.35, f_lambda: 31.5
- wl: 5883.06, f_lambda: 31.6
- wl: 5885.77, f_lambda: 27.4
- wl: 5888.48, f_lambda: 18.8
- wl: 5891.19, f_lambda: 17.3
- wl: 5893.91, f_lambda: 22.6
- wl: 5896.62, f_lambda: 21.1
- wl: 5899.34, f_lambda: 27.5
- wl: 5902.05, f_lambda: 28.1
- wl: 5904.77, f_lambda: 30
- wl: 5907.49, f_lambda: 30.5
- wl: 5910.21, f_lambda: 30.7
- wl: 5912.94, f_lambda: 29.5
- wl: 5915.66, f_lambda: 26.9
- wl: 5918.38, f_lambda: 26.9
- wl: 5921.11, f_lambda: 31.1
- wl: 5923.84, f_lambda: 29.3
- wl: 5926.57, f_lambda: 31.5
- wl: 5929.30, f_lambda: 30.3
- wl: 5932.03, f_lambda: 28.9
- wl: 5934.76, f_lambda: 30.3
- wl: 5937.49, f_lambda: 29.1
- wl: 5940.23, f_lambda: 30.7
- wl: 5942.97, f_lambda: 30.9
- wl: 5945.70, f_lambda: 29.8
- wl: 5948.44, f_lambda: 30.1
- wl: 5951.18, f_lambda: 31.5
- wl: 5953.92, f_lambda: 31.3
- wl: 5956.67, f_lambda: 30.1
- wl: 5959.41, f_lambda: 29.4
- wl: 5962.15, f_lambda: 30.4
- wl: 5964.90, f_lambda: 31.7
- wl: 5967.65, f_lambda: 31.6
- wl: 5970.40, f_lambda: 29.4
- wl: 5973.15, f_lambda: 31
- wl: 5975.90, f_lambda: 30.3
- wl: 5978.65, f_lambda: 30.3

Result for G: 6.1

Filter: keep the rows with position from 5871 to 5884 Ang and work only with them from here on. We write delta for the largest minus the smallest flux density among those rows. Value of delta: 2.3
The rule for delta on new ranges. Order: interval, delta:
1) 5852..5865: 3.7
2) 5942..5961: 2.1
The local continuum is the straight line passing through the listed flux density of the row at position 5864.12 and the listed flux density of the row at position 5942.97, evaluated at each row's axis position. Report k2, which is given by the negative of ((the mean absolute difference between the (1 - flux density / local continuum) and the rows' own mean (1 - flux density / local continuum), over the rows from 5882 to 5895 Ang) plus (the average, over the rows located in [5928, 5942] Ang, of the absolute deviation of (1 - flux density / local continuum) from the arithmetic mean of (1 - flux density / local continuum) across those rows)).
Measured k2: -0.18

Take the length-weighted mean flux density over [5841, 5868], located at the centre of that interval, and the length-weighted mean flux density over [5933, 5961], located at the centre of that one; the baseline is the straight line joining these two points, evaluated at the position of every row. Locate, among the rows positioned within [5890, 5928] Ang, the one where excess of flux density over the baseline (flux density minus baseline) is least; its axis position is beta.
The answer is 5891.19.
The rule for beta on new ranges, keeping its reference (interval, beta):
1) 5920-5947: 5932.03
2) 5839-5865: 5856.03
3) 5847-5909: 5891.19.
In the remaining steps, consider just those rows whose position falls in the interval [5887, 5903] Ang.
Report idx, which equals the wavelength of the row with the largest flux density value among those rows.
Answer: 5902.05 Ang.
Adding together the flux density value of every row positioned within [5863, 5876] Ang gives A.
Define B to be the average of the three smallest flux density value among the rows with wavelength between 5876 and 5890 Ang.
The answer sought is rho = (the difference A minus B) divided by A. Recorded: 0.83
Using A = 153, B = 25.5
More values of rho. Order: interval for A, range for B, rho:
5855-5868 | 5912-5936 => 0.81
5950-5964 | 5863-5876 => 0.81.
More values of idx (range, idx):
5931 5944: 5942.97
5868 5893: 5872.23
